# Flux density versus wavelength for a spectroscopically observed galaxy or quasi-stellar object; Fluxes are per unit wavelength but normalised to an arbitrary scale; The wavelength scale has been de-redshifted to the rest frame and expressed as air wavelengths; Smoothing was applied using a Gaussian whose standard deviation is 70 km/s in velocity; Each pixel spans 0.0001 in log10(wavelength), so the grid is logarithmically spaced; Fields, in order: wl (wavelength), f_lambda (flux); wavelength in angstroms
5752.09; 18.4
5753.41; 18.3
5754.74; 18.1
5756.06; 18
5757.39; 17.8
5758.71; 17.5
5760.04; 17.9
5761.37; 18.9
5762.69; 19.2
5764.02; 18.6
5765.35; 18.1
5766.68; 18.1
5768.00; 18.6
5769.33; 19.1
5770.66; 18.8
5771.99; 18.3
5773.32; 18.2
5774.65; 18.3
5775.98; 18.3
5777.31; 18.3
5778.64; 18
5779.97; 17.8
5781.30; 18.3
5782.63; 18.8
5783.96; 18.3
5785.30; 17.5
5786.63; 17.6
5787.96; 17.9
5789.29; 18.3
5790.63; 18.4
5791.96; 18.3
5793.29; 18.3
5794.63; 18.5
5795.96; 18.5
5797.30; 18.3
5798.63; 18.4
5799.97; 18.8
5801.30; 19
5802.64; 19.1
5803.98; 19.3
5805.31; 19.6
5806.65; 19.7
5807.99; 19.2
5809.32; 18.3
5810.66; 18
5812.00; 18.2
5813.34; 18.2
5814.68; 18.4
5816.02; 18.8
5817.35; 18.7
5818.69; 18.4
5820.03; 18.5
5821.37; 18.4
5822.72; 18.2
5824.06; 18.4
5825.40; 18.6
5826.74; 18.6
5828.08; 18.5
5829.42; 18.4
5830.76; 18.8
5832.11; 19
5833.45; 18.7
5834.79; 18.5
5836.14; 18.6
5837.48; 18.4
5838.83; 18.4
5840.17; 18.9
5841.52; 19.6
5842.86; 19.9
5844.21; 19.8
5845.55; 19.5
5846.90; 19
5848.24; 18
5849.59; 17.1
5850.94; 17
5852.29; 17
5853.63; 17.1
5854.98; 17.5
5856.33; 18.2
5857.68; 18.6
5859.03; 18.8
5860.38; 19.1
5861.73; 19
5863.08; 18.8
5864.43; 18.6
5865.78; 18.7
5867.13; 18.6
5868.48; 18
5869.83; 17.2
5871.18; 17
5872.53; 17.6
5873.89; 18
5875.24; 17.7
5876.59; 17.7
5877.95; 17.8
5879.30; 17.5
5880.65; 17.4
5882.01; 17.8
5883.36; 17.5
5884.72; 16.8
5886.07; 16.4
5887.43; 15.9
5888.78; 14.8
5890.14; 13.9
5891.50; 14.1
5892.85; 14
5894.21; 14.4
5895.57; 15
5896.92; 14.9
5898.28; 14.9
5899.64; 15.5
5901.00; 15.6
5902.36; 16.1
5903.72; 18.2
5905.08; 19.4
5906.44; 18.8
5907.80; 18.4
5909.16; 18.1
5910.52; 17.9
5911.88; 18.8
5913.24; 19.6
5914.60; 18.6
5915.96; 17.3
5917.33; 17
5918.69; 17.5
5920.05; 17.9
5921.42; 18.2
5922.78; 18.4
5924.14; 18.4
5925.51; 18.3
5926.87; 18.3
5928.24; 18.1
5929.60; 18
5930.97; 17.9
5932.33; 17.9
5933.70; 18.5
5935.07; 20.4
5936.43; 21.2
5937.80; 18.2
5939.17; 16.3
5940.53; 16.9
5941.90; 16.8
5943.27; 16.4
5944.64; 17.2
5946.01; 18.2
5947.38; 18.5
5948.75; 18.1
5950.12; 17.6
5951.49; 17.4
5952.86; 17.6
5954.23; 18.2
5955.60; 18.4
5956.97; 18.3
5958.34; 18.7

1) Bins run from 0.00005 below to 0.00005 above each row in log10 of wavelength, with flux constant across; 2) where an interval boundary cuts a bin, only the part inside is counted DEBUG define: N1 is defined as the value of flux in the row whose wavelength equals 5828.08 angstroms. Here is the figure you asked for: 18.5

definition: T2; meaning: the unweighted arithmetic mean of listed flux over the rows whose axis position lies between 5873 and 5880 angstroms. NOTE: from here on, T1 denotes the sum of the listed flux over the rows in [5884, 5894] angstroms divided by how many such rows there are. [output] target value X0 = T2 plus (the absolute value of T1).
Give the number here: 32.9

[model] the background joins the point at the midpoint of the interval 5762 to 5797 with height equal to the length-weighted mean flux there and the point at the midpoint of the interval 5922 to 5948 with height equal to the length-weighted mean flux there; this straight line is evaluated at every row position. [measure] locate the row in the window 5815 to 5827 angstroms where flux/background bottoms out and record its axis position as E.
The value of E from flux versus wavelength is 5822.72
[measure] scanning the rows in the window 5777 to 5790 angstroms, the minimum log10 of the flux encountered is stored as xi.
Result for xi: 1.243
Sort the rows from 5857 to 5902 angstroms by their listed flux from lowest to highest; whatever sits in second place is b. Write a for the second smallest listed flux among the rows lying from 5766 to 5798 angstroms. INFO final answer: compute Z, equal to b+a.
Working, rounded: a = 17.6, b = 14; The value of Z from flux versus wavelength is 31.6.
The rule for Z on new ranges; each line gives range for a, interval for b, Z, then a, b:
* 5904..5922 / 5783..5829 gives 34.9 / 17.3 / 17.6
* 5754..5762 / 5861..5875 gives 35.0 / 17.8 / 17.2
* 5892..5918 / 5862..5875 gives 31.6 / 14.4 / 17.2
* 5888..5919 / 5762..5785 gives 32.0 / 14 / 18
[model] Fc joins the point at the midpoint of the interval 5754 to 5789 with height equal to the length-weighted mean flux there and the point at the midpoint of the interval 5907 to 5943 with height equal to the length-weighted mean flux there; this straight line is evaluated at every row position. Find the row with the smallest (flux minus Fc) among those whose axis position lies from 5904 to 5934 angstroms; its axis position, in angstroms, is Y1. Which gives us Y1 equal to 5917.33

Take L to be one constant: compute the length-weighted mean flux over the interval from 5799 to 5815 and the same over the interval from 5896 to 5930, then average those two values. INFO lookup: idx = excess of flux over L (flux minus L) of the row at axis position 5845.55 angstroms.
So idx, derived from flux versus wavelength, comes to 1.3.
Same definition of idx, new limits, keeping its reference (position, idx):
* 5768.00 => 0.4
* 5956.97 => 0.1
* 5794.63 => 0.3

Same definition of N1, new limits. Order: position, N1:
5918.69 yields 17.5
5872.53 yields 17.6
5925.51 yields 18.3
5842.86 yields 19.9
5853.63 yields 17.1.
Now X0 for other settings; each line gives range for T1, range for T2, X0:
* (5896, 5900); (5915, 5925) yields 32.9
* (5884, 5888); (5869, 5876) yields 33.9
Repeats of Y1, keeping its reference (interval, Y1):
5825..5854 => 5850.94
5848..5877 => 5850.94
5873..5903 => 5890.14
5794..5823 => 5810.66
